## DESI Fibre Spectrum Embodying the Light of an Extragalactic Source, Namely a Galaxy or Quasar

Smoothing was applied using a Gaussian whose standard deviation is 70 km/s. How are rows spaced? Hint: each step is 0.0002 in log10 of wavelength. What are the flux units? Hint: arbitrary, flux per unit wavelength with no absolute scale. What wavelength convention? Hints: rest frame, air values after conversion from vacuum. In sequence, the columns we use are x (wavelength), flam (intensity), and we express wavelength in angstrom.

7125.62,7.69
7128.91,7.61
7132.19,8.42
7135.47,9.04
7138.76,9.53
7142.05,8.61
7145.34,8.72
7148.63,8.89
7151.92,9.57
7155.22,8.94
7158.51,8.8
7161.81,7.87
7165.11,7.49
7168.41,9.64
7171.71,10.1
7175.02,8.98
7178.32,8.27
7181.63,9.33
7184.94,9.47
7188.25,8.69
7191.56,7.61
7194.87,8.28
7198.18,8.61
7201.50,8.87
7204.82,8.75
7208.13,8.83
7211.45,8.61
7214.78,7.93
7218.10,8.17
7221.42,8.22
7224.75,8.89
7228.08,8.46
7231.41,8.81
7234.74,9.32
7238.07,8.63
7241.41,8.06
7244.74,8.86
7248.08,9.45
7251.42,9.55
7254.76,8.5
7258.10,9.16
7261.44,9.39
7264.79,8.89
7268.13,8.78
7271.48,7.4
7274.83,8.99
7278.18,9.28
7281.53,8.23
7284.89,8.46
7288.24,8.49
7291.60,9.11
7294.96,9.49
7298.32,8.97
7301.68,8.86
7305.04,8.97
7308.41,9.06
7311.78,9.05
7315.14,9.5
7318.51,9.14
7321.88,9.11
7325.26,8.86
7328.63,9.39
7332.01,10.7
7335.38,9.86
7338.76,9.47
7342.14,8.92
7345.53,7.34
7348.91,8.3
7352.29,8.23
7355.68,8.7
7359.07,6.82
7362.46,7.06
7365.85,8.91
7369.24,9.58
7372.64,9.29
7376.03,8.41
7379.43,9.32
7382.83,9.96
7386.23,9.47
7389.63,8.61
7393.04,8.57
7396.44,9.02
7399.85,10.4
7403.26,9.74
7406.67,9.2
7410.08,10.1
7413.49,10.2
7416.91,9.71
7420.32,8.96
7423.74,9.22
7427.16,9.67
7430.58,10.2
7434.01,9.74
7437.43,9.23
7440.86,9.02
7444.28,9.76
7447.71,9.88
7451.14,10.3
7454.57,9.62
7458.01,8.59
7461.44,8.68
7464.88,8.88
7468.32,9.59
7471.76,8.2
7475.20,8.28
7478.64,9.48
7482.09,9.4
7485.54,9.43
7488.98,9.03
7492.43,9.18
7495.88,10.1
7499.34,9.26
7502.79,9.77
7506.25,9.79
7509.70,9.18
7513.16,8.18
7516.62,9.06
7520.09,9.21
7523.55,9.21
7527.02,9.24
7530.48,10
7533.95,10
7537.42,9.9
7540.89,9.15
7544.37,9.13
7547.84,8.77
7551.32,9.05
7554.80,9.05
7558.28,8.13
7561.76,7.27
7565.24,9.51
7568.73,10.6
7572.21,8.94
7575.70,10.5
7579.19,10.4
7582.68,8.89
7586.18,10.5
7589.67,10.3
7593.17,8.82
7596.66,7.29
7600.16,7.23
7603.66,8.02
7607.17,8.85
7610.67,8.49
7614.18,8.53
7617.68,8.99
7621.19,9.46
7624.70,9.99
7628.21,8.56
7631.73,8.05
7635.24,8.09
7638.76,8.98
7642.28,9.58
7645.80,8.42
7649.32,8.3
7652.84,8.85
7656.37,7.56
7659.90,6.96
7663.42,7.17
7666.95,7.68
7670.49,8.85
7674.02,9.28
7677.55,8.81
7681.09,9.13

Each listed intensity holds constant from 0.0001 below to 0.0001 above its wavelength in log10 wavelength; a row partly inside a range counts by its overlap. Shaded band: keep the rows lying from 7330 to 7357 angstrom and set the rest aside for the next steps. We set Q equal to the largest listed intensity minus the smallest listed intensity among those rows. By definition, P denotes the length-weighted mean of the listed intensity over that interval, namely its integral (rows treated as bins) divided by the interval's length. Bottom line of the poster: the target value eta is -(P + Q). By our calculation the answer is -12.3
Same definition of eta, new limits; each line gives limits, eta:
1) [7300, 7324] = -9.7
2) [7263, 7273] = -9.9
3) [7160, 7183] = -11.4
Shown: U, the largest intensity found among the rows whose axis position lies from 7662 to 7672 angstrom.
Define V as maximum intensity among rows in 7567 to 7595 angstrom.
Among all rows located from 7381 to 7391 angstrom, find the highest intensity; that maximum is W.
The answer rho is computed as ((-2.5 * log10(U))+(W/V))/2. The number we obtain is -0.71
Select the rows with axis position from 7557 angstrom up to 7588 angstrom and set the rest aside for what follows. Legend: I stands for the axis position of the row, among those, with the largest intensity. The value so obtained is 7568.73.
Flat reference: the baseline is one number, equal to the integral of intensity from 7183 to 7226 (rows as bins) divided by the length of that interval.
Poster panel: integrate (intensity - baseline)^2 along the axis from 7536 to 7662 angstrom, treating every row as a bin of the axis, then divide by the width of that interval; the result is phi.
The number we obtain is 1.0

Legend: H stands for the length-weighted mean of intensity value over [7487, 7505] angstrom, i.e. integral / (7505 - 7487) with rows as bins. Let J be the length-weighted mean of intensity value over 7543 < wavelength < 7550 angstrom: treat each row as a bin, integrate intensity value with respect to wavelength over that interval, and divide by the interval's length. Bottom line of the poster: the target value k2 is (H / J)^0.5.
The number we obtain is 1.03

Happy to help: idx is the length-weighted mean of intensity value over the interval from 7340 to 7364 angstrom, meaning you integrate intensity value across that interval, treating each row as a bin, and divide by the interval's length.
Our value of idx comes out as 7.9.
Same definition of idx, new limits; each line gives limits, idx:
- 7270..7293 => 8.6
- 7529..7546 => 9.6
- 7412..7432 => 9.6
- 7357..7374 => 8.3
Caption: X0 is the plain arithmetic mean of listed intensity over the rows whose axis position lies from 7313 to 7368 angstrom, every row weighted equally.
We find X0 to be 8.8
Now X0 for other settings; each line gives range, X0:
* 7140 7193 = 8.8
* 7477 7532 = 9.3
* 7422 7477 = 9.3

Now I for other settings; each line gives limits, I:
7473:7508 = 7495.88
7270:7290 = 7278.18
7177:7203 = 7184.94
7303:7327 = 7315.14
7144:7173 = 7171.71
